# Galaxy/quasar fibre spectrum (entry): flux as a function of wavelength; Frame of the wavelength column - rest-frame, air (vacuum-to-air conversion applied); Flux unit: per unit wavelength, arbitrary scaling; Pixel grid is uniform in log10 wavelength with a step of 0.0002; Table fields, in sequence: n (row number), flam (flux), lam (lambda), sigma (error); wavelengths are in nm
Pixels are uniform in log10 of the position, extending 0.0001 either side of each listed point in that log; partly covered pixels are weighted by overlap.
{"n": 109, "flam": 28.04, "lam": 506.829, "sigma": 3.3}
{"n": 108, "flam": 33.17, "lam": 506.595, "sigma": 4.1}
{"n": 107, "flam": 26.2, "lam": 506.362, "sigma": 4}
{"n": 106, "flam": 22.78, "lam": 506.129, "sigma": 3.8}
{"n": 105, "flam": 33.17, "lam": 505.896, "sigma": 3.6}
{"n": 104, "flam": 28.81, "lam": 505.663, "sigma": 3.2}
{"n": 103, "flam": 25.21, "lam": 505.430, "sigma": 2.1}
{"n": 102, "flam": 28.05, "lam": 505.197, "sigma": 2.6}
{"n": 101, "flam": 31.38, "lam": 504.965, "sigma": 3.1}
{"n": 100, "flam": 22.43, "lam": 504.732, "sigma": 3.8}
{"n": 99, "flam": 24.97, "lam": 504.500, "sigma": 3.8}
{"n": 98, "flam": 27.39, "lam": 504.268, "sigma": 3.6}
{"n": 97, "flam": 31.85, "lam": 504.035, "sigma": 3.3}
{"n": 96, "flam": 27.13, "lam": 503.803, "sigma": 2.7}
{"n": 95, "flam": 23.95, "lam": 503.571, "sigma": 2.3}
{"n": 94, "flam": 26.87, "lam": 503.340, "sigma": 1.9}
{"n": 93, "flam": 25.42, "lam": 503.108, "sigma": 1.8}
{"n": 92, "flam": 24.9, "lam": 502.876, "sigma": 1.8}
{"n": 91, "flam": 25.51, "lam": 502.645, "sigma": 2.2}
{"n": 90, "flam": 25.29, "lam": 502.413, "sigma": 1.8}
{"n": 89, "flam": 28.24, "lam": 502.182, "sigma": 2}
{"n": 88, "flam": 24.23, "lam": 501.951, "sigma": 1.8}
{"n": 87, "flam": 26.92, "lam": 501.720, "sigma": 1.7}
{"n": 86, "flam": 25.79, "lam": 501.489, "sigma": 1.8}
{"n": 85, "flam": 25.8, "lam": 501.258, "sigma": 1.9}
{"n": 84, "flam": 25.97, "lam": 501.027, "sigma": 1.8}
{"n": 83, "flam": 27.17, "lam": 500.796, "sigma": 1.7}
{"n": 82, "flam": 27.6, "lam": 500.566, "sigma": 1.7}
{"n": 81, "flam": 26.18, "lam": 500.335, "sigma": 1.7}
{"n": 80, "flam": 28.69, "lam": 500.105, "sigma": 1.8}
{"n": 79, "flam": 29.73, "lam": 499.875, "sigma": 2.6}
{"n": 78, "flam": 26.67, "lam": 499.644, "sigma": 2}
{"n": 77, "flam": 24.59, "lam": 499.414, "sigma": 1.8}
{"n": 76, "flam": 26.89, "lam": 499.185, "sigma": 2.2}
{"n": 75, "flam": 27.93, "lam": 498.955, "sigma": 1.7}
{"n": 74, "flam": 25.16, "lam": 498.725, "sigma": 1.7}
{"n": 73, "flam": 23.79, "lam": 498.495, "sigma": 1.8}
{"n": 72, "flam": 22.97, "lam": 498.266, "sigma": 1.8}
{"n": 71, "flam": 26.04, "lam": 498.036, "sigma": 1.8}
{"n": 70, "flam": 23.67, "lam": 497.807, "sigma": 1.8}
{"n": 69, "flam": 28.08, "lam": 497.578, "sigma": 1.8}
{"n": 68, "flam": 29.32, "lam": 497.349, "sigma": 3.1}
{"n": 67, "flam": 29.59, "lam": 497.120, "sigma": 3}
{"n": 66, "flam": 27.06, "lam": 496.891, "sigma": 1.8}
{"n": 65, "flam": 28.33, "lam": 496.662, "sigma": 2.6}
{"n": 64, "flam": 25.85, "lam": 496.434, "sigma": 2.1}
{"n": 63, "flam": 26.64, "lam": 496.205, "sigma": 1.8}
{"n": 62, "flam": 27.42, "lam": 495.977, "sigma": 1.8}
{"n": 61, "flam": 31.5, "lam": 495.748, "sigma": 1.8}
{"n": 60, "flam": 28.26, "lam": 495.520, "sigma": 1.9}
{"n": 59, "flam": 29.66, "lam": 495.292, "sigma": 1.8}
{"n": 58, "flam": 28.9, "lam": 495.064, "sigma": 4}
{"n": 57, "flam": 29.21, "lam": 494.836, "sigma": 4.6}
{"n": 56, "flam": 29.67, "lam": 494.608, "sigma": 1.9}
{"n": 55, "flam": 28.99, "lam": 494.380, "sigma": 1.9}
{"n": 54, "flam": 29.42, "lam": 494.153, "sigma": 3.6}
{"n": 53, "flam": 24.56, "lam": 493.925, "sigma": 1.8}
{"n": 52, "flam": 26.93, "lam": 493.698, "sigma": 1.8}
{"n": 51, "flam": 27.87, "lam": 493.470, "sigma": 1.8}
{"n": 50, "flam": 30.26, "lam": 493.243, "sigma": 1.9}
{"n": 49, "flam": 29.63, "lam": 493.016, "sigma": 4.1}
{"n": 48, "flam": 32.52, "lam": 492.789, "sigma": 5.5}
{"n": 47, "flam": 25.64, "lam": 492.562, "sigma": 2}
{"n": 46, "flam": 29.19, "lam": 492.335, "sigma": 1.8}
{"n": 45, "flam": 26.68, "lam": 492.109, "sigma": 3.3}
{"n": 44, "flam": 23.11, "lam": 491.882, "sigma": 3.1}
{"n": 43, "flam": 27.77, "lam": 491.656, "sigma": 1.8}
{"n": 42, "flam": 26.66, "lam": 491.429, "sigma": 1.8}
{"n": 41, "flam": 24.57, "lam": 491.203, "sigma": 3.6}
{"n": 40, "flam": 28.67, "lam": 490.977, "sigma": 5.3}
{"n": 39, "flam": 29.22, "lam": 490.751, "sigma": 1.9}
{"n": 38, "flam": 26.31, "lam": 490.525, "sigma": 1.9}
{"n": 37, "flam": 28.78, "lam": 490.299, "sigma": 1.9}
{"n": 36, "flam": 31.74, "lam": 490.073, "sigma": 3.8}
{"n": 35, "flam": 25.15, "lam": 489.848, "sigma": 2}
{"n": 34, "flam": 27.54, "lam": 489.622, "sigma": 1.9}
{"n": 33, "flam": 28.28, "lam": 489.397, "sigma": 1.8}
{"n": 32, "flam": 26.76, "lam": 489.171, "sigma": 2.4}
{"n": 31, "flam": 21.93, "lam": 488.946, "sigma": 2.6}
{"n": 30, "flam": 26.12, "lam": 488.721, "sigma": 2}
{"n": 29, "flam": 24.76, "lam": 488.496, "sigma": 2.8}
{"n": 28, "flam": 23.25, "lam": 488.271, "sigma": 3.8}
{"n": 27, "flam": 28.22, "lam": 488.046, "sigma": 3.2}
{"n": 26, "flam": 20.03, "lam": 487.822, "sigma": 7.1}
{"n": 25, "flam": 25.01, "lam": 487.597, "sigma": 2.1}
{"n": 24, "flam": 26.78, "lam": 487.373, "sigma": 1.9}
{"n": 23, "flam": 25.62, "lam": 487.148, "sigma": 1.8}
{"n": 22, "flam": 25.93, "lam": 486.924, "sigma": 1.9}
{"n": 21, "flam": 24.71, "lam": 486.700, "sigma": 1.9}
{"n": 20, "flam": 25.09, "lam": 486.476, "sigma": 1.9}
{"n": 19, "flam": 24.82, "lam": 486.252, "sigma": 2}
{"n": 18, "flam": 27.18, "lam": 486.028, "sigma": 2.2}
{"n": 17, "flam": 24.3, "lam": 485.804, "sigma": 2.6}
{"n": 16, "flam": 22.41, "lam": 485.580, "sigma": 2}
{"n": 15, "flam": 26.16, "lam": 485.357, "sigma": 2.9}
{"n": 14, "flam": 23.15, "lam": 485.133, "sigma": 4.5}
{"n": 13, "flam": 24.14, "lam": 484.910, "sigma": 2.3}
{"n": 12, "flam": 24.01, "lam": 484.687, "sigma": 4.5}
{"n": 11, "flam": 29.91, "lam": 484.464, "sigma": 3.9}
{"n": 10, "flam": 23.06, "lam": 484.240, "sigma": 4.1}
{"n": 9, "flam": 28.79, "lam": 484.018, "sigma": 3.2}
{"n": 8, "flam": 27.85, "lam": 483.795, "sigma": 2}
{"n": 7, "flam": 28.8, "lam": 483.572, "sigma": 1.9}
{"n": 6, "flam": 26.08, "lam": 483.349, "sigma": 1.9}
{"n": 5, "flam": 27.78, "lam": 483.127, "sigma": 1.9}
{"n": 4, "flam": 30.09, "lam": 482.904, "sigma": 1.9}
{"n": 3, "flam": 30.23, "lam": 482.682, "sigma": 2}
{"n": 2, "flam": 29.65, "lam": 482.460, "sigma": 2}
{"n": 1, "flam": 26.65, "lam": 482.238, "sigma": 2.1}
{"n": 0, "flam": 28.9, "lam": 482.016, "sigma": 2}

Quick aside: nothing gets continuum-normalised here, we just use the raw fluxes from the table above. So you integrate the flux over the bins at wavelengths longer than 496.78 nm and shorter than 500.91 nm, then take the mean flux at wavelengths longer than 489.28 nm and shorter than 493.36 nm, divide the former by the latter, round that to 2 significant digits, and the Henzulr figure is 4.0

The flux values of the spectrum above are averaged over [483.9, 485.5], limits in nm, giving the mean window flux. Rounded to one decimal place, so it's 25.6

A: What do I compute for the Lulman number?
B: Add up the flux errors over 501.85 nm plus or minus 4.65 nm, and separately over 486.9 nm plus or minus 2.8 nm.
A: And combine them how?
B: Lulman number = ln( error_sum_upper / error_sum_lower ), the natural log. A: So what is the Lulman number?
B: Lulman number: 0.3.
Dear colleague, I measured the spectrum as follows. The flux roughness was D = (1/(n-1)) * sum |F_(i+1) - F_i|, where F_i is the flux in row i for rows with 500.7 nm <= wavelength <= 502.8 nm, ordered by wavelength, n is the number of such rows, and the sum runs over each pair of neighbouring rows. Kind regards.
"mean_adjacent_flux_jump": 1.55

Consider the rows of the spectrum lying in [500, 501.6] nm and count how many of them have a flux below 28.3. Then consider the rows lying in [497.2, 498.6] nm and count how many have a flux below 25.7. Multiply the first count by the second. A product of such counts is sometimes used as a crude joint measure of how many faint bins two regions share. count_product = 18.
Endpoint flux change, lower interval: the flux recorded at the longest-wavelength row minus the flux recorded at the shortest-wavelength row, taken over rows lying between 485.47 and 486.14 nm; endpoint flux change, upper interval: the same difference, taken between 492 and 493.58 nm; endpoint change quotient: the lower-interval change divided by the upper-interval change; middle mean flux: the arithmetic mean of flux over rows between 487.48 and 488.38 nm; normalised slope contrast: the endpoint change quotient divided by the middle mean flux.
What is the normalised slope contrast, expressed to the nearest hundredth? 0.17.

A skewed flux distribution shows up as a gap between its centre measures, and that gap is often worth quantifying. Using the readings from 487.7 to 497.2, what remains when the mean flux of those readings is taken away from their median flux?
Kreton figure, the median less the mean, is 0.38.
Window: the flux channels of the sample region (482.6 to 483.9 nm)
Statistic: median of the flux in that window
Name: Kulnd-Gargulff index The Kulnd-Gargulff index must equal 28.3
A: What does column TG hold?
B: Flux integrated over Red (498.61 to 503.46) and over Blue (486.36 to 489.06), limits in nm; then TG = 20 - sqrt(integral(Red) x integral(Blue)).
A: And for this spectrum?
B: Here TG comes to -73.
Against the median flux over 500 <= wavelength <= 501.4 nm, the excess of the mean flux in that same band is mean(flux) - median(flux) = 0.2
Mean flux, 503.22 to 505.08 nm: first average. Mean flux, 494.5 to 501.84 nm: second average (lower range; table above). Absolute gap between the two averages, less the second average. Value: -27.0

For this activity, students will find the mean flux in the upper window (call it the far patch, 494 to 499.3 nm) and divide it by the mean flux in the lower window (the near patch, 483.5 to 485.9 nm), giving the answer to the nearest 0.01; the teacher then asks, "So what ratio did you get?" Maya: 1.07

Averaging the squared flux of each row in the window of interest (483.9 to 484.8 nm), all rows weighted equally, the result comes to 708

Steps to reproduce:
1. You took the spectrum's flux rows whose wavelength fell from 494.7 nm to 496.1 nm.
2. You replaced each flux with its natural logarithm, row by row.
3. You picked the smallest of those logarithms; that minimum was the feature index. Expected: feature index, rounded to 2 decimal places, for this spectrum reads 3.31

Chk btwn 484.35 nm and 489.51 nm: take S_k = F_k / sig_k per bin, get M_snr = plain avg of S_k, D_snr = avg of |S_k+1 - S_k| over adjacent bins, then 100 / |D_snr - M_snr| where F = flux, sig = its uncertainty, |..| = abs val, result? 13.5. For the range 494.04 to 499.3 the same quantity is 9.9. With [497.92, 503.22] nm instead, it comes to 7.9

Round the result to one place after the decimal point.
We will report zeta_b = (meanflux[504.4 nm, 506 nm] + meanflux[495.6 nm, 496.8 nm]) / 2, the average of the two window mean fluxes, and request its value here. 27.8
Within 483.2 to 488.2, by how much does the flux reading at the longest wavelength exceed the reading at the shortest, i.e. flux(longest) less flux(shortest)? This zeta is 2.1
